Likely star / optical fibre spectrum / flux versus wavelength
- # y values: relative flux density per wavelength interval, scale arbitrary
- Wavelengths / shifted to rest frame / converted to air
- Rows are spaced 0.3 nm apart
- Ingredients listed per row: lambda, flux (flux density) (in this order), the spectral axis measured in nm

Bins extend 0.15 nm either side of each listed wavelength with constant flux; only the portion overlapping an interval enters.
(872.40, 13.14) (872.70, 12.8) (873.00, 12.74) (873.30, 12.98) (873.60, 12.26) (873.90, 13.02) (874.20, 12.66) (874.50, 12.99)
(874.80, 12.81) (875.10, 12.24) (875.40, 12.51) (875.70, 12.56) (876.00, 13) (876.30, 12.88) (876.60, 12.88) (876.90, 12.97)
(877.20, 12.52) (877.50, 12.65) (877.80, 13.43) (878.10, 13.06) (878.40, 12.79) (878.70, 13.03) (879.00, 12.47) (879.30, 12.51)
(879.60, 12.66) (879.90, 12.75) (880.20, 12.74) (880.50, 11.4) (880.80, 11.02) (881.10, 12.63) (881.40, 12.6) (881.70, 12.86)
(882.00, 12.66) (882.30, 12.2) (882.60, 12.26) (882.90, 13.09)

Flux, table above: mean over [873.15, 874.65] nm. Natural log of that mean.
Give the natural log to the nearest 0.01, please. 2.55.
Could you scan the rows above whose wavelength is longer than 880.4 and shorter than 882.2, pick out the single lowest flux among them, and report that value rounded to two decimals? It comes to 11.02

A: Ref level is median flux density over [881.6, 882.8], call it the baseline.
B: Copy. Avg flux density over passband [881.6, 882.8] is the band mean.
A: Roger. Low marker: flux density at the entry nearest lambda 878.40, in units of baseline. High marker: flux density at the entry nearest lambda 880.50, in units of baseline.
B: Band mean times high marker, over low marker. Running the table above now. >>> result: 11.1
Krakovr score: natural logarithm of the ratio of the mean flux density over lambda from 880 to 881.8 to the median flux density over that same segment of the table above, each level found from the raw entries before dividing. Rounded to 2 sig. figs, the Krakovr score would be -0.033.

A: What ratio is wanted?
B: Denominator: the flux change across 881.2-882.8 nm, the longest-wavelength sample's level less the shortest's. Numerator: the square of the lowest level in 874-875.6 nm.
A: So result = -441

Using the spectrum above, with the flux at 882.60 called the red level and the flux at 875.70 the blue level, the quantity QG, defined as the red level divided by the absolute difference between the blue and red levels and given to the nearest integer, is 41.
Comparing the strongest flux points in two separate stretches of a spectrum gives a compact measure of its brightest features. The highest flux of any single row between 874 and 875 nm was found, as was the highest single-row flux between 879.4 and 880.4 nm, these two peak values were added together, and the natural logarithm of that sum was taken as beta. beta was 3.25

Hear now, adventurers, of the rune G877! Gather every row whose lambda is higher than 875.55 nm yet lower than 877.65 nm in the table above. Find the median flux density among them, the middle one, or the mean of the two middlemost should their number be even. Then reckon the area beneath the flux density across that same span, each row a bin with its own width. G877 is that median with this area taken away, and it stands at -14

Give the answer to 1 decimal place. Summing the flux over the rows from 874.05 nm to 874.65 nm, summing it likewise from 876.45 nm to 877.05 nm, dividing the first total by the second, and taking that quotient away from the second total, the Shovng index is 24.9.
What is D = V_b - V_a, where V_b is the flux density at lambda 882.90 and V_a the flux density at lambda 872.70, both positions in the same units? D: 0.3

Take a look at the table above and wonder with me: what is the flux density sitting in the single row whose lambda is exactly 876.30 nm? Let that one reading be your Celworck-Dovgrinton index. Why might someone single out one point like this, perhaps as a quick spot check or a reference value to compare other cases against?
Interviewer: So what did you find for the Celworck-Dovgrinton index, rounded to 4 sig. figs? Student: 12.88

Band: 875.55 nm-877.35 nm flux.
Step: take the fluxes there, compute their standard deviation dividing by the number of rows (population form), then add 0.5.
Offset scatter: 0.69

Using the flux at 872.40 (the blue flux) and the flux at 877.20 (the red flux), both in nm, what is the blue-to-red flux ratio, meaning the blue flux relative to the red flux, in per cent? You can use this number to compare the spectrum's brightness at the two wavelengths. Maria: 105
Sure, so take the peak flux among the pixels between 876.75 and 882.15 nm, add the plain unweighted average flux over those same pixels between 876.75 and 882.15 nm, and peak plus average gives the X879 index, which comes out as 26.0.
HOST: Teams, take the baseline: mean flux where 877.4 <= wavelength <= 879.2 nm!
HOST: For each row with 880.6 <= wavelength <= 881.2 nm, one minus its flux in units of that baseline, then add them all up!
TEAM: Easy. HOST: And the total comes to 0.167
